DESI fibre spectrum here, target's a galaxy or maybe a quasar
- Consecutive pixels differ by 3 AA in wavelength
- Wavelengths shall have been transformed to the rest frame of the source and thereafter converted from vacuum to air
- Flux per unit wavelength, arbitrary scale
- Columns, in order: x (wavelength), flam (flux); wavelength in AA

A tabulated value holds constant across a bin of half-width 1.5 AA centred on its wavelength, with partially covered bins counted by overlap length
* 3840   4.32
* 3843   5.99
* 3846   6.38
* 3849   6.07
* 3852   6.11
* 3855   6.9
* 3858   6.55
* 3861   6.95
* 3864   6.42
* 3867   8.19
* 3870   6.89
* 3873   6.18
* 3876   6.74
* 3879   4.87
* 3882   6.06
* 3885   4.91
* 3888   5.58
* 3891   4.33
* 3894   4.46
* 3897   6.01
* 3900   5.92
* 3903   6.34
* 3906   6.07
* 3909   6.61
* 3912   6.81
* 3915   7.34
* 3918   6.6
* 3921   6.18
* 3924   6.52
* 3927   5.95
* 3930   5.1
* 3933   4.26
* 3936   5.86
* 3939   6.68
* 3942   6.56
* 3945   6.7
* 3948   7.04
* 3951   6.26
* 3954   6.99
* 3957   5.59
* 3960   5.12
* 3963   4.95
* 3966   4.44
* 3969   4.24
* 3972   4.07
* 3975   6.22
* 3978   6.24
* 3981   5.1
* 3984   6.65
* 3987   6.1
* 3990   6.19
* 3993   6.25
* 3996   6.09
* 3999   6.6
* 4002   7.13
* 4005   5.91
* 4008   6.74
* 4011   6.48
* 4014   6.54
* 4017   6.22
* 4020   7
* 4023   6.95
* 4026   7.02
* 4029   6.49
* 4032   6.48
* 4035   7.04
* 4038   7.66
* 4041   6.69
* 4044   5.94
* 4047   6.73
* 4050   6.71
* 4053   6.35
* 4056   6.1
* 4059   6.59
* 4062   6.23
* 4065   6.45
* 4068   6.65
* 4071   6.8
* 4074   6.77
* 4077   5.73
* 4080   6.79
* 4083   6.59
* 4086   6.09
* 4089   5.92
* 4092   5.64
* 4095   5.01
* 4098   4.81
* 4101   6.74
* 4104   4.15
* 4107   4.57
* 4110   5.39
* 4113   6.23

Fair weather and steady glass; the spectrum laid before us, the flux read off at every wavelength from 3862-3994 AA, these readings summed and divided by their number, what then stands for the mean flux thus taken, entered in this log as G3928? 5.95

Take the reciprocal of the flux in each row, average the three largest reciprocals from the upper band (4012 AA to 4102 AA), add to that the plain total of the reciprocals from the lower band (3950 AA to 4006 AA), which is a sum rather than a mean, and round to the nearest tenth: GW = 3.6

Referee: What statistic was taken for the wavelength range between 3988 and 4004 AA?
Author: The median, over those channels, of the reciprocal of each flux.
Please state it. 0.160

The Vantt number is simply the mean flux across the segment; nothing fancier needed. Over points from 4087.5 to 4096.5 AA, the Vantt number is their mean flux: 5.52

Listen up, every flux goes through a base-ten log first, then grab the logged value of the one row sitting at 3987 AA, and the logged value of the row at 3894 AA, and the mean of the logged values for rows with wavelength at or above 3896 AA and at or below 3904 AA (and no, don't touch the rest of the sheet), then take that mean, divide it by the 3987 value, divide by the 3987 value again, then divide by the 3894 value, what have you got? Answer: 2.0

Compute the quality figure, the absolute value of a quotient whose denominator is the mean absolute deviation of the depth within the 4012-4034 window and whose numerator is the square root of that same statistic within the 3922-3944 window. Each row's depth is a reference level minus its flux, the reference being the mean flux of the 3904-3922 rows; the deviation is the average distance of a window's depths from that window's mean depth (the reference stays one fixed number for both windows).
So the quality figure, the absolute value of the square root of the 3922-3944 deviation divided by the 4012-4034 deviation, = 3.0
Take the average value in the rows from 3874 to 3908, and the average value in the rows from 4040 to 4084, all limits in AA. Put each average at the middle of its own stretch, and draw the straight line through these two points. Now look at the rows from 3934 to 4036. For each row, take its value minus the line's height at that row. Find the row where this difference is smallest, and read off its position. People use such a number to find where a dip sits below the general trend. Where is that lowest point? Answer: 3972 AA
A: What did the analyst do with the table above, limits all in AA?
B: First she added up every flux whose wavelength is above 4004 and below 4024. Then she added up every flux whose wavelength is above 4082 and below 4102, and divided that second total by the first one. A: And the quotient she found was 0.89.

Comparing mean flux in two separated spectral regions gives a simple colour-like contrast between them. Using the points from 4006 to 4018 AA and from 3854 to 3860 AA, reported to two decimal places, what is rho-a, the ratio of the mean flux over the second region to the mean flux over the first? 1.04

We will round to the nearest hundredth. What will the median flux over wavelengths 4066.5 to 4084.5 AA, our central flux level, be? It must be 6.71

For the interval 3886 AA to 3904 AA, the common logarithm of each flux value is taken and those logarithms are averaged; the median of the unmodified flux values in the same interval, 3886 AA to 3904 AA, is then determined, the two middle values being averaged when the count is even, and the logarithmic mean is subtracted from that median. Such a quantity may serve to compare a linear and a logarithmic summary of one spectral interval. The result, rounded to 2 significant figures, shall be 5.0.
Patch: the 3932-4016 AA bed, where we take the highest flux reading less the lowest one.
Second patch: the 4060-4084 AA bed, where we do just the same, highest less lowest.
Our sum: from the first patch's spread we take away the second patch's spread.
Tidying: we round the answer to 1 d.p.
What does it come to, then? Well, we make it 2.0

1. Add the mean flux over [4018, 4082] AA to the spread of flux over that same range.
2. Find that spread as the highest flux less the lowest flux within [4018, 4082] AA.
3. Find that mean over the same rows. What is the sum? 8.6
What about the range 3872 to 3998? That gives 9.1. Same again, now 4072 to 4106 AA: 8.5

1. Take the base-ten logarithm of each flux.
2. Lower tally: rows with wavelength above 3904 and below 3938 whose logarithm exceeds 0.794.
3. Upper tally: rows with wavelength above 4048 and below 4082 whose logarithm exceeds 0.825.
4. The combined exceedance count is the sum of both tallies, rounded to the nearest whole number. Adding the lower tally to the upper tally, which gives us 9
